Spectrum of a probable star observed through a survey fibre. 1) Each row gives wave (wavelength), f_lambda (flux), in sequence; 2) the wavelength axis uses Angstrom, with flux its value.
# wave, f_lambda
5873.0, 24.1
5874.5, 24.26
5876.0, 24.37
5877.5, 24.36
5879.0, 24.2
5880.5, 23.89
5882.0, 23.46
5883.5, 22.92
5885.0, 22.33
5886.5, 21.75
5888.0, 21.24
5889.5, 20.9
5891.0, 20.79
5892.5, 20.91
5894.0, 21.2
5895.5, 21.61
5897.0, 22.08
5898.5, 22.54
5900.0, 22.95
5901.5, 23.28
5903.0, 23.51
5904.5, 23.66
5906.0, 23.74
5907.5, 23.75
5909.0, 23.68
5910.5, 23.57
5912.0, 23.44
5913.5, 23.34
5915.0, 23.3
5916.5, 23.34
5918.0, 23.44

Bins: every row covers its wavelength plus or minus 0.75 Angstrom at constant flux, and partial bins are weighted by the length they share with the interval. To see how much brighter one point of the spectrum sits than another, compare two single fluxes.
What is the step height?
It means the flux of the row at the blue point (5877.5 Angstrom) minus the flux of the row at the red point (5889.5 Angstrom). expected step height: 3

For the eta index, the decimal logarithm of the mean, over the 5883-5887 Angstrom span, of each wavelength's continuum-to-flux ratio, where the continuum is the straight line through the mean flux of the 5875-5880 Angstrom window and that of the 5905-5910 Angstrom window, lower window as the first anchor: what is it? 0.034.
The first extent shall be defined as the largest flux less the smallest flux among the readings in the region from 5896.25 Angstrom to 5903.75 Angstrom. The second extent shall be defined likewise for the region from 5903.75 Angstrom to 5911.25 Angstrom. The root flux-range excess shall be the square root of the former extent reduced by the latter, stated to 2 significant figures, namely 1.1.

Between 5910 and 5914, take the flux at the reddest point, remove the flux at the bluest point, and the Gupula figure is -0.23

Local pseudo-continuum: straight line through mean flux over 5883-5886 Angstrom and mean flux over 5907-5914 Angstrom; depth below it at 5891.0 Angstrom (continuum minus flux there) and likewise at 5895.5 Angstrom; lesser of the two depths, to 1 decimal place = 1.4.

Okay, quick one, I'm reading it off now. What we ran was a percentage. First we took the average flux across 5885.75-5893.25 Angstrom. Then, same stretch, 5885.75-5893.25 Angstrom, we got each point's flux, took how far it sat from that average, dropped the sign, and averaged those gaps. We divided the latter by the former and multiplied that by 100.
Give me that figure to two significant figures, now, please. 1.4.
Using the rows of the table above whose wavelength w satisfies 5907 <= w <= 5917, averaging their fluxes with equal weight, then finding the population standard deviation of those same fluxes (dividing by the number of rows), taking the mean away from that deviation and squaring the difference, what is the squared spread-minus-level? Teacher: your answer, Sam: 544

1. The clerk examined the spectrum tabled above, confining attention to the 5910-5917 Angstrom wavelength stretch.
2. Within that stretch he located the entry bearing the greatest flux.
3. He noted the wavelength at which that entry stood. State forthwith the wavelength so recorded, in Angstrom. 5910.5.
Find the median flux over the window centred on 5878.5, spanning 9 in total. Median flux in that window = 24.2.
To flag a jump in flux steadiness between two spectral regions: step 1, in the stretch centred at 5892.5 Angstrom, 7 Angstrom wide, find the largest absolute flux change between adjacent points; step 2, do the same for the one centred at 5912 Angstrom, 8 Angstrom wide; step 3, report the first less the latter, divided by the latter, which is 2.2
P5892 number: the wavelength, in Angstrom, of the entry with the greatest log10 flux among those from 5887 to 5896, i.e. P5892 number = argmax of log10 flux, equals 5895.5 Angstrom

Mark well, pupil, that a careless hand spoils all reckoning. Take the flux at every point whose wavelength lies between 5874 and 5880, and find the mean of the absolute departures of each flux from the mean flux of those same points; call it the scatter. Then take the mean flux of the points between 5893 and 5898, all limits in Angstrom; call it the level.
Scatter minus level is -21.6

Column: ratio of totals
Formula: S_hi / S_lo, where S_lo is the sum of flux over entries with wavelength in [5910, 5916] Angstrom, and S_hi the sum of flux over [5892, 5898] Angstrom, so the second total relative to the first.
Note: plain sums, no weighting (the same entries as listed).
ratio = 0.92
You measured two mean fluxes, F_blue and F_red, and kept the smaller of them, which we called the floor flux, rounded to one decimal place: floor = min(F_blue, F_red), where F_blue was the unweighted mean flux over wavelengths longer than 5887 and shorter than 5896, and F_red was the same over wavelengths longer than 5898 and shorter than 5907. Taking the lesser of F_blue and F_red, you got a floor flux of 21.1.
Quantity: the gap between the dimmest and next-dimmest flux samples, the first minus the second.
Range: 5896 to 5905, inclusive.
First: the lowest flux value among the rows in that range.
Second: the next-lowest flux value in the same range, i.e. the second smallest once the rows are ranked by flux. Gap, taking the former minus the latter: -0.46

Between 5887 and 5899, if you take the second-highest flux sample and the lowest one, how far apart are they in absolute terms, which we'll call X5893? 1.3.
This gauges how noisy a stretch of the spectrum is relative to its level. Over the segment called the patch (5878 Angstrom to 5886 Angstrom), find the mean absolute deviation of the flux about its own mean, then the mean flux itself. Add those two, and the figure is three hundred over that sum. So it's 12.5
